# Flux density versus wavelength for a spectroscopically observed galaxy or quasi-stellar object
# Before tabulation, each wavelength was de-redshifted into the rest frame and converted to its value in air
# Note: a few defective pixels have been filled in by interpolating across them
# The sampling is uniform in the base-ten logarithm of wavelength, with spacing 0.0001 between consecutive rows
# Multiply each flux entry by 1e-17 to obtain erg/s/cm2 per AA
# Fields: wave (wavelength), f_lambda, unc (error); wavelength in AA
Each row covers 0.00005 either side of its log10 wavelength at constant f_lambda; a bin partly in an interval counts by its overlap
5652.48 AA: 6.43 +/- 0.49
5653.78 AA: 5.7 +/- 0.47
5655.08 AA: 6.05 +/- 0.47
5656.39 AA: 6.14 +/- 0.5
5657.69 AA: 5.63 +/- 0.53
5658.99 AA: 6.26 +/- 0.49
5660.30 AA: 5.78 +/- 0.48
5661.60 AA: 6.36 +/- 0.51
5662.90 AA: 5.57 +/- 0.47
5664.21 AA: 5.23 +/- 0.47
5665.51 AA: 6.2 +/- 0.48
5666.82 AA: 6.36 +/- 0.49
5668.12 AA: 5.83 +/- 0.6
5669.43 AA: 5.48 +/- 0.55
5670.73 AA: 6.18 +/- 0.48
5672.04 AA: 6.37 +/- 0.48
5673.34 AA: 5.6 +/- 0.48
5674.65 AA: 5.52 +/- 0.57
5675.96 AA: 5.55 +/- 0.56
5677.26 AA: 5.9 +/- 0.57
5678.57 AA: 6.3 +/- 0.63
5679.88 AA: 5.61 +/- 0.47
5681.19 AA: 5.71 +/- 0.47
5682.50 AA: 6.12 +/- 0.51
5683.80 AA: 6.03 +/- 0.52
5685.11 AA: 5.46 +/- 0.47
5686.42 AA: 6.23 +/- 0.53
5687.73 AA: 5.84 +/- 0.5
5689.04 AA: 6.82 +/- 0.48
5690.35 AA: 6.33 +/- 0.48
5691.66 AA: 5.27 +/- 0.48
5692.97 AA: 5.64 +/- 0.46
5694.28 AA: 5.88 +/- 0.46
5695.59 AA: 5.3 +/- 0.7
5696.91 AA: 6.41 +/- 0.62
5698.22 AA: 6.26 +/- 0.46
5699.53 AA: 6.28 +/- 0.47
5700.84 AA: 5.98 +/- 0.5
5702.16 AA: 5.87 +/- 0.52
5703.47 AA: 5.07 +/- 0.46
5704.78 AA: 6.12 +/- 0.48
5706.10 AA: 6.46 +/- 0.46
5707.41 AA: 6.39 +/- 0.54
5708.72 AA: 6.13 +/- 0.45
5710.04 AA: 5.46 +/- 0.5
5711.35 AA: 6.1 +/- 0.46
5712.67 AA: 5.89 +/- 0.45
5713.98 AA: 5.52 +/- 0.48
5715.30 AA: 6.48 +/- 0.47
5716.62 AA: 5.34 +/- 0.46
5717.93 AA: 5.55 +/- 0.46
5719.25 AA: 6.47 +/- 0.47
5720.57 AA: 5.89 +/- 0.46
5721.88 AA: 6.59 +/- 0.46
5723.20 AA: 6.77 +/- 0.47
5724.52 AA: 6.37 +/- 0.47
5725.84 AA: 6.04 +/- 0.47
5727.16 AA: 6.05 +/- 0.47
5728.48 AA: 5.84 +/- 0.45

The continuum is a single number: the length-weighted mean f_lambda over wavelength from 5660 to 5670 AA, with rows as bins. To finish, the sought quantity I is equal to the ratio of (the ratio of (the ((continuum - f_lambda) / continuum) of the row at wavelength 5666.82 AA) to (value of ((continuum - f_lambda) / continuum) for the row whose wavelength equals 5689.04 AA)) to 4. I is 0.13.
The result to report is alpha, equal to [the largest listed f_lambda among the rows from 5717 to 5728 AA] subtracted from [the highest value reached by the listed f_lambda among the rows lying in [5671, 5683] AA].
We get -0.4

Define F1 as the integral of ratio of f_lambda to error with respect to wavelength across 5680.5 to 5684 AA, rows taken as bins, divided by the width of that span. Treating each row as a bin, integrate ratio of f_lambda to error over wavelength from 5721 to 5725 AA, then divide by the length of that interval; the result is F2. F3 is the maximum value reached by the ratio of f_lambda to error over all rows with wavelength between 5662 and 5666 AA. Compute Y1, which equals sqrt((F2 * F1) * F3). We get 46.6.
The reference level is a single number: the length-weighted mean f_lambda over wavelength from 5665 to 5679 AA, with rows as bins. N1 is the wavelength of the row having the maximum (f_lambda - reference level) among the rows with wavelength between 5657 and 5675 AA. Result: 5672.04 AA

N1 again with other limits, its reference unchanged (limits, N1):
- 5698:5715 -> 5706.10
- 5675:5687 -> 5678.57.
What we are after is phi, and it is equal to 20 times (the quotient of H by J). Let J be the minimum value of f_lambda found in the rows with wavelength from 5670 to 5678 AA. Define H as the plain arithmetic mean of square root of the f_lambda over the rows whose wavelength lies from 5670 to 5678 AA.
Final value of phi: 8.76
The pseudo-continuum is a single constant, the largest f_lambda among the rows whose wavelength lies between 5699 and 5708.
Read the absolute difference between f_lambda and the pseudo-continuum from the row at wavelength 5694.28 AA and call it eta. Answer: 0.58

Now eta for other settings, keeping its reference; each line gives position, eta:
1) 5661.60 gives 0.10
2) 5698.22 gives 0.20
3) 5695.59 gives 1.16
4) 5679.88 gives 0.85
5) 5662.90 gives 0.89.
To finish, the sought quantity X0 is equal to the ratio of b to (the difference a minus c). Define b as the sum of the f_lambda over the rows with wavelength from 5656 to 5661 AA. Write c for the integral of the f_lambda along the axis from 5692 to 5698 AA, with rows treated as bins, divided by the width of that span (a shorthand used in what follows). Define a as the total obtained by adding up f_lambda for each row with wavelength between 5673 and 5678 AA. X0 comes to 1.42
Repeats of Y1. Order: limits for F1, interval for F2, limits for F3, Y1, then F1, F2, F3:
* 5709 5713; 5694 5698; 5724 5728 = 41.8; 12.47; 10.3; 13.6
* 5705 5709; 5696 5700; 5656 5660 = 44.9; 13.08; 12.1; 12.8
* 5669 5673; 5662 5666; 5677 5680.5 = 41.6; 12.15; 12.0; 11.9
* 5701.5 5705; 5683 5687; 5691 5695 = 41.6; 11.56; 11.7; 12.8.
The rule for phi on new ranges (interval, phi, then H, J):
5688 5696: 9.19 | 2.42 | 5.27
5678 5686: 8.87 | 2.42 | 5.46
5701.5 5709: 9.66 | 2.45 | 5.07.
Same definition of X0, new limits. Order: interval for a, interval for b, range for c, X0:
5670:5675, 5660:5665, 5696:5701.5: 1.31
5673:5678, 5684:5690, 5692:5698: 1.45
